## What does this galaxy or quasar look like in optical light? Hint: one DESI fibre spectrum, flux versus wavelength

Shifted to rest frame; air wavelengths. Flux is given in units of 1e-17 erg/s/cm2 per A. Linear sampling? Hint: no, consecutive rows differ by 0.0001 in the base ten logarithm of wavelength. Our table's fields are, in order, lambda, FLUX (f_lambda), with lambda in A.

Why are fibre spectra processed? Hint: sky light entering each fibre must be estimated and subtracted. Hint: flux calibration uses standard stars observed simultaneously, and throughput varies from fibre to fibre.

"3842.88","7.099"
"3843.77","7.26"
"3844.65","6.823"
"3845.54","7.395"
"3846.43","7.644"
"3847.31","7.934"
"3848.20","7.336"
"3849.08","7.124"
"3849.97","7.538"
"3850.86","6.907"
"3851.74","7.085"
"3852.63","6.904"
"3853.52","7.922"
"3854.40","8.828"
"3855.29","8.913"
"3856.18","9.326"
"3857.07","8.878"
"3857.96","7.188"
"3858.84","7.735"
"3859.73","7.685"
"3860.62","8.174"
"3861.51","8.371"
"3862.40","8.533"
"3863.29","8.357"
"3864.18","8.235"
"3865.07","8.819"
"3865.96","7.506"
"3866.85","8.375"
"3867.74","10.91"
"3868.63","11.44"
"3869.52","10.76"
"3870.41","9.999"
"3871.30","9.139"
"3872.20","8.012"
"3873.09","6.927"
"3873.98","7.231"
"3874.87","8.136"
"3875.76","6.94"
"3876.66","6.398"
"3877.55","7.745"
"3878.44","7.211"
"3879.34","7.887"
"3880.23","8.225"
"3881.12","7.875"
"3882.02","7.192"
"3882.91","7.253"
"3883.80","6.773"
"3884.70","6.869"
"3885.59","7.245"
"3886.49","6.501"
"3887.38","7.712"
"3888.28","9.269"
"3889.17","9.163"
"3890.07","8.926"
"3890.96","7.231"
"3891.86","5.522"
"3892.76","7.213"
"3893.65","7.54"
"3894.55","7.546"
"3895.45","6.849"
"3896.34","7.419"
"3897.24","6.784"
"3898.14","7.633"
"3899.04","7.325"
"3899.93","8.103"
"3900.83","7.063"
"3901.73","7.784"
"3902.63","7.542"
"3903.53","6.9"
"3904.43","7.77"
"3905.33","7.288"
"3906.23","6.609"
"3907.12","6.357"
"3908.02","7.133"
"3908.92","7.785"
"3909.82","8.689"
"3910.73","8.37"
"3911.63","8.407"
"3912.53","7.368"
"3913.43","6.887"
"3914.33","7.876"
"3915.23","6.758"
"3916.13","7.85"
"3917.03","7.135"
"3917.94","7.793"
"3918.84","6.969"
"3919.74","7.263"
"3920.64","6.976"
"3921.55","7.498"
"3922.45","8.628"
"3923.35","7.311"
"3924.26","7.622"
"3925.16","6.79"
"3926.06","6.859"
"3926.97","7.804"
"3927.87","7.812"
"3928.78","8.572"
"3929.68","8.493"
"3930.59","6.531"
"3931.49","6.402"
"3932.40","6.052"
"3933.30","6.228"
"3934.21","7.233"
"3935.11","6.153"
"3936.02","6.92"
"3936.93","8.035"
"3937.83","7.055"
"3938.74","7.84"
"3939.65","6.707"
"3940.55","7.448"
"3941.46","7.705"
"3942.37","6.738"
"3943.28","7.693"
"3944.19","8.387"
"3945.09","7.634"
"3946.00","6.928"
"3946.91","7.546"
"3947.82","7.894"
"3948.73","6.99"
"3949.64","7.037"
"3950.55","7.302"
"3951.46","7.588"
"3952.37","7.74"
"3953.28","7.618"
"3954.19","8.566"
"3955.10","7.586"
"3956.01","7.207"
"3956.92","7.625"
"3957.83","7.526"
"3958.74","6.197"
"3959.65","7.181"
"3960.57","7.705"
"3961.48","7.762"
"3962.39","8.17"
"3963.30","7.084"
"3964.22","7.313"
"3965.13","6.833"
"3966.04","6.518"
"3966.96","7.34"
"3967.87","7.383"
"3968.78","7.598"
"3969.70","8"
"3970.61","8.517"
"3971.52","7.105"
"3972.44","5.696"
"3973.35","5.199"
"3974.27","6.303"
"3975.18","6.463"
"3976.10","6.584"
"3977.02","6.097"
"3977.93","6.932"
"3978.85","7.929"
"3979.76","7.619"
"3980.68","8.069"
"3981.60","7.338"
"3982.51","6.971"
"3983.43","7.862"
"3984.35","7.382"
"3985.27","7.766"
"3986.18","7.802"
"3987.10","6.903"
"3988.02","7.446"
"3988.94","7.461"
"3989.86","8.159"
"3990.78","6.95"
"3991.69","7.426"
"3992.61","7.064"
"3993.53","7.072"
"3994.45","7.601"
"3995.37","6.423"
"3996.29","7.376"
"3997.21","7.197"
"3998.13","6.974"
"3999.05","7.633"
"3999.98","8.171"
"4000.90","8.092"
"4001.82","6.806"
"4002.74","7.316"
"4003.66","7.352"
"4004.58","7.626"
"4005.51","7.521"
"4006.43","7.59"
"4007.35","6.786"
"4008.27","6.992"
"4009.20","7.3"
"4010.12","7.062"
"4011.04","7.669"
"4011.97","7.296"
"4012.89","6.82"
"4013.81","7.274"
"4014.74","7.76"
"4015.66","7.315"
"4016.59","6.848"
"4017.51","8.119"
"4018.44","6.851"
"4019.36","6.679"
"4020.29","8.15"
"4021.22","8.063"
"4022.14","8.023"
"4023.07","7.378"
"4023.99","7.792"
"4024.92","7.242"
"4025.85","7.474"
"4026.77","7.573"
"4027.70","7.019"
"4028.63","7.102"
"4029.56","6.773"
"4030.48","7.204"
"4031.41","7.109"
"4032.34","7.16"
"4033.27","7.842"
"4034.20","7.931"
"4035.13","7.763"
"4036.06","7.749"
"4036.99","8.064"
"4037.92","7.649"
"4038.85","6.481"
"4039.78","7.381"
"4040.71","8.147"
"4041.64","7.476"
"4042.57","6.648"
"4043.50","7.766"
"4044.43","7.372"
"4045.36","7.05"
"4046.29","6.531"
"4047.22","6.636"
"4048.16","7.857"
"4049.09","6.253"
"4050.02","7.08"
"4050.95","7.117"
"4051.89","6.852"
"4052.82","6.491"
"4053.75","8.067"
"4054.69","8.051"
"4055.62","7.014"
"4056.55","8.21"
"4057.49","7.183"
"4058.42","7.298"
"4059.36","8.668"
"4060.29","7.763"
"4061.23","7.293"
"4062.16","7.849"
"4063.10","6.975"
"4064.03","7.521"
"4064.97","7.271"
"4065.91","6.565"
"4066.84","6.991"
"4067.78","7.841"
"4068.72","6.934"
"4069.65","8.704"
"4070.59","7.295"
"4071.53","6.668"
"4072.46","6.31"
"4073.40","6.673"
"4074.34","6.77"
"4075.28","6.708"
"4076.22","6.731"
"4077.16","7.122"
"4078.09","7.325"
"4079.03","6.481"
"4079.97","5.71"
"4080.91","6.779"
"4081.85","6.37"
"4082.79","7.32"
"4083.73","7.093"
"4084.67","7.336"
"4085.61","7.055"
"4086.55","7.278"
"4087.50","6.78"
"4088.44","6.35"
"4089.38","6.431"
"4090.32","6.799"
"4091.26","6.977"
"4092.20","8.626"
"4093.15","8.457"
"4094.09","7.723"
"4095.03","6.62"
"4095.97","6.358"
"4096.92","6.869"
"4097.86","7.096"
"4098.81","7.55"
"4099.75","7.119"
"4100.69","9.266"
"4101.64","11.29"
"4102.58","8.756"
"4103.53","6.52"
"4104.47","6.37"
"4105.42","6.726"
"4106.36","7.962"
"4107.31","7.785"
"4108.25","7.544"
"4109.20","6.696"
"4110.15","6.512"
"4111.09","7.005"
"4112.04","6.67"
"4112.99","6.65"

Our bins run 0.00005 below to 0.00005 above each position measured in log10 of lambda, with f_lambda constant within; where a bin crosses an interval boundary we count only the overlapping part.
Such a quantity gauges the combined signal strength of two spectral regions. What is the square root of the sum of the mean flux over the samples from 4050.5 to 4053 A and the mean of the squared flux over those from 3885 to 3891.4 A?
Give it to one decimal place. 8.5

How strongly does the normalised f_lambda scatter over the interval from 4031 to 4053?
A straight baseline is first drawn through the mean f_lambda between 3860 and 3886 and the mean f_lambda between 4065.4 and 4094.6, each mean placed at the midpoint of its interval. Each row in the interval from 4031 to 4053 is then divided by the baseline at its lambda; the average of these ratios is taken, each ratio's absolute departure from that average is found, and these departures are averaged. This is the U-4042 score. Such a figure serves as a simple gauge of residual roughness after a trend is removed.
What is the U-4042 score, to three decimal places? 0.065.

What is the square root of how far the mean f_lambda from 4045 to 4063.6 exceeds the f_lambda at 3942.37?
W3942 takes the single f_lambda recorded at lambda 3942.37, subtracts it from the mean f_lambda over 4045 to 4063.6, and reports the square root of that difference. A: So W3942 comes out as 0.76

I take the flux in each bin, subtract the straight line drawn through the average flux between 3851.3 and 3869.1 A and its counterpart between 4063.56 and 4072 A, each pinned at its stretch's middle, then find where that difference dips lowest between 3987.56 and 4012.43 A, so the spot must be 3995.37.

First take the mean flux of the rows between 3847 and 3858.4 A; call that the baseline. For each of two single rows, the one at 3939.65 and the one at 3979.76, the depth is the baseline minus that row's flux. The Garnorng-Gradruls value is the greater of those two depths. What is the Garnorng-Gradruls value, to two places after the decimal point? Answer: 1.13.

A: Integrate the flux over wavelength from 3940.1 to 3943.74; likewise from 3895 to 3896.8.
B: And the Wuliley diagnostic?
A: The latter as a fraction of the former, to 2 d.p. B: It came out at 0.48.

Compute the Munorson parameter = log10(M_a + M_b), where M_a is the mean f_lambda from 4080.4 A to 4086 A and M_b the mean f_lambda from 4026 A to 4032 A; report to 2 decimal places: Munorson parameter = 1.15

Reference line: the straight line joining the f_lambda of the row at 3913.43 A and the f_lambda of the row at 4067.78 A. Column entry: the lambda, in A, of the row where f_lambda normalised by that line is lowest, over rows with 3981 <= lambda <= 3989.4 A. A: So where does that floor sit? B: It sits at 3987.10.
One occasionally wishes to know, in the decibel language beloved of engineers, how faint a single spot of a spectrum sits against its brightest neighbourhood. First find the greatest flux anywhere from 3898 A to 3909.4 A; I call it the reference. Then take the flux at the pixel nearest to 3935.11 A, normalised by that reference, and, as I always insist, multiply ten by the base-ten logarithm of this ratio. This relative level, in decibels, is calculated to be -1.2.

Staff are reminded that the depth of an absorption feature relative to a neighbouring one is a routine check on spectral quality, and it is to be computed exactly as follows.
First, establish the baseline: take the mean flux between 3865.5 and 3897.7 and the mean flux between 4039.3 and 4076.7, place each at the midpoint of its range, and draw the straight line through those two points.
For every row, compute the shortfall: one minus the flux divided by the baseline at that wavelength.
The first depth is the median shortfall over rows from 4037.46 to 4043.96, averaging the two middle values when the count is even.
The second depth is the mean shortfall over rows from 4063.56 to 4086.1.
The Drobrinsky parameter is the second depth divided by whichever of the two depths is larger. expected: 1.0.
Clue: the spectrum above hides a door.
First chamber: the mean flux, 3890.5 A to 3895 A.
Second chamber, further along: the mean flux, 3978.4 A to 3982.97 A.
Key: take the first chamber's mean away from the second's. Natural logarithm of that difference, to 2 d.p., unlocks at -0.55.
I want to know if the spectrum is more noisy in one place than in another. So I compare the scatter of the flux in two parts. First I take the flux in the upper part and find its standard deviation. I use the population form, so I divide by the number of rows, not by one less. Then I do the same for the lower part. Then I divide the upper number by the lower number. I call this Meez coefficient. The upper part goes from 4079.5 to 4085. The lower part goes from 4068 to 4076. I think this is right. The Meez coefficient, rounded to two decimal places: 0.84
